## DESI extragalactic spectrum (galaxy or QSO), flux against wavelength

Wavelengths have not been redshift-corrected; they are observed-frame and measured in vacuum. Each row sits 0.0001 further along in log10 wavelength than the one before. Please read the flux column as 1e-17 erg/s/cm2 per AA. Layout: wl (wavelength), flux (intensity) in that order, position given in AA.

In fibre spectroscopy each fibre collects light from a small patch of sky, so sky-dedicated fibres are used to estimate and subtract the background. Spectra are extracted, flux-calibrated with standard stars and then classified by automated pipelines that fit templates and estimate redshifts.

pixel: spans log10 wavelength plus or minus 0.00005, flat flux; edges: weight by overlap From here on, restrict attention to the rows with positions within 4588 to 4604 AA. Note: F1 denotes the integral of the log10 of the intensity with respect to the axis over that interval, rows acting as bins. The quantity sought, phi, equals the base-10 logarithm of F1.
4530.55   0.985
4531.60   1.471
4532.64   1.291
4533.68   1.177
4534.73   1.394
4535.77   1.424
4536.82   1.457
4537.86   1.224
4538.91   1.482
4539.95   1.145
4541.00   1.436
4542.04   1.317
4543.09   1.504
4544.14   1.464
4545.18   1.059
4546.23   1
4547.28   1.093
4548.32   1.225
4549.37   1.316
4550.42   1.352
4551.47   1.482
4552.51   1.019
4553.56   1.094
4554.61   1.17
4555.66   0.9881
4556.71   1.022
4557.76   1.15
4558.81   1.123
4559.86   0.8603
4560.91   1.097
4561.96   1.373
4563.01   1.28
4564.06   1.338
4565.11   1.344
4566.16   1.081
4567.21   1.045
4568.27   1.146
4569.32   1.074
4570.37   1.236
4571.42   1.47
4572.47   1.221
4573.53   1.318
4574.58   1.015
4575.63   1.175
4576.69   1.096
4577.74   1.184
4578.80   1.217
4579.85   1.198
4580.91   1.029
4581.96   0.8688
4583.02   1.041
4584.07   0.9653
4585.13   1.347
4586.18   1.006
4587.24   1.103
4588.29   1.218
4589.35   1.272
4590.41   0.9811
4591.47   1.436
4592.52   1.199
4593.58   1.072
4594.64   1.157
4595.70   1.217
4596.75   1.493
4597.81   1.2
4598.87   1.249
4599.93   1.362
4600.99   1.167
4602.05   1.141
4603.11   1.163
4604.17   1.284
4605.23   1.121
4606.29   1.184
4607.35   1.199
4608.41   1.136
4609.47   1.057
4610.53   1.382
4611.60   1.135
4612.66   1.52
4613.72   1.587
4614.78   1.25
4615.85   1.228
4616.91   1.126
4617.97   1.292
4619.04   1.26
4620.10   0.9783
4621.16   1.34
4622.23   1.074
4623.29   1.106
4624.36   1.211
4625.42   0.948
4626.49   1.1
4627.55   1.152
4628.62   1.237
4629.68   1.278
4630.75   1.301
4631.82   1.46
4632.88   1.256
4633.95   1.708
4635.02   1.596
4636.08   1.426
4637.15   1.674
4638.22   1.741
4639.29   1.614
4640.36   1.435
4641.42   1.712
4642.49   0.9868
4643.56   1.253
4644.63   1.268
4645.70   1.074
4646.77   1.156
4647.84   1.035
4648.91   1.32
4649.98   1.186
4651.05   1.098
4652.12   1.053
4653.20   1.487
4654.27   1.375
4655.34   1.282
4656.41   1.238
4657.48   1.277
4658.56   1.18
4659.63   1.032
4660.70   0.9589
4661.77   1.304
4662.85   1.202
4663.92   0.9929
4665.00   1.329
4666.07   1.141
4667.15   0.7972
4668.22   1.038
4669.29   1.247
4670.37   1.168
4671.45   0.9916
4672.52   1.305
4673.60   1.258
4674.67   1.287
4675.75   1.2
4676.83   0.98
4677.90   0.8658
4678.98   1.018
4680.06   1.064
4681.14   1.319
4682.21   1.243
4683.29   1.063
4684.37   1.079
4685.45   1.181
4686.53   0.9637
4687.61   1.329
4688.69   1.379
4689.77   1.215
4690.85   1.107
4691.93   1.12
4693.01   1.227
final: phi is 0.13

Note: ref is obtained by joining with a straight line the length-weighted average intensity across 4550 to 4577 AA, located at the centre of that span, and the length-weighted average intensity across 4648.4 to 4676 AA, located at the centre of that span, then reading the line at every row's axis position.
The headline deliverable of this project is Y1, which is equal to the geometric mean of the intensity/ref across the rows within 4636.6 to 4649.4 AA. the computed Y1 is 1.13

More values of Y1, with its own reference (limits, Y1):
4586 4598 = 1.01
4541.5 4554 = 1.05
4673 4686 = 0.95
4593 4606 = 1.03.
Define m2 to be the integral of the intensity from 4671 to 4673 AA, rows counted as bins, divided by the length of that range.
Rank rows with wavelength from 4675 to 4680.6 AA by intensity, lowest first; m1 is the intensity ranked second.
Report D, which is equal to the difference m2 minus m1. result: 0.17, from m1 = 0.98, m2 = 1.15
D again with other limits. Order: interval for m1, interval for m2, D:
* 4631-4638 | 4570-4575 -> -0.17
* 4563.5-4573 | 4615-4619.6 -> 0.15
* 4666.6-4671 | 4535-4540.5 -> 0.31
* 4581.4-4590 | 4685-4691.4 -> 0.23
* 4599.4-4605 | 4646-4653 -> -0.01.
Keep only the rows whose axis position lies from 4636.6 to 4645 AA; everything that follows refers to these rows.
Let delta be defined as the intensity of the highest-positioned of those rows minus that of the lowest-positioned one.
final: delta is -0.41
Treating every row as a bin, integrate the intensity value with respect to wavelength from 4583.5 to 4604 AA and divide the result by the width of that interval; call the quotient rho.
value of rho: 1.20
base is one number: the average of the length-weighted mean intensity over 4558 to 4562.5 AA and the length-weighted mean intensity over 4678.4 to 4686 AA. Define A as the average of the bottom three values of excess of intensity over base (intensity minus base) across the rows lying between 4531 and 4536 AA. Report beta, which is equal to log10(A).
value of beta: -0.8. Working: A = 0.16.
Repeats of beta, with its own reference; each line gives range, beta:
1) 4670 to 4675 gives -1.9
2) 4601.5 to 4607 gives -1.8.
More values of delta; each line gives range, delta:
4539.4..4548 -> -0.05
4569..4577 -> 0.02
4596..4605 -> -0.21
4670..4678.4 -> -0.30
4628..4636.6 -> 0.19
